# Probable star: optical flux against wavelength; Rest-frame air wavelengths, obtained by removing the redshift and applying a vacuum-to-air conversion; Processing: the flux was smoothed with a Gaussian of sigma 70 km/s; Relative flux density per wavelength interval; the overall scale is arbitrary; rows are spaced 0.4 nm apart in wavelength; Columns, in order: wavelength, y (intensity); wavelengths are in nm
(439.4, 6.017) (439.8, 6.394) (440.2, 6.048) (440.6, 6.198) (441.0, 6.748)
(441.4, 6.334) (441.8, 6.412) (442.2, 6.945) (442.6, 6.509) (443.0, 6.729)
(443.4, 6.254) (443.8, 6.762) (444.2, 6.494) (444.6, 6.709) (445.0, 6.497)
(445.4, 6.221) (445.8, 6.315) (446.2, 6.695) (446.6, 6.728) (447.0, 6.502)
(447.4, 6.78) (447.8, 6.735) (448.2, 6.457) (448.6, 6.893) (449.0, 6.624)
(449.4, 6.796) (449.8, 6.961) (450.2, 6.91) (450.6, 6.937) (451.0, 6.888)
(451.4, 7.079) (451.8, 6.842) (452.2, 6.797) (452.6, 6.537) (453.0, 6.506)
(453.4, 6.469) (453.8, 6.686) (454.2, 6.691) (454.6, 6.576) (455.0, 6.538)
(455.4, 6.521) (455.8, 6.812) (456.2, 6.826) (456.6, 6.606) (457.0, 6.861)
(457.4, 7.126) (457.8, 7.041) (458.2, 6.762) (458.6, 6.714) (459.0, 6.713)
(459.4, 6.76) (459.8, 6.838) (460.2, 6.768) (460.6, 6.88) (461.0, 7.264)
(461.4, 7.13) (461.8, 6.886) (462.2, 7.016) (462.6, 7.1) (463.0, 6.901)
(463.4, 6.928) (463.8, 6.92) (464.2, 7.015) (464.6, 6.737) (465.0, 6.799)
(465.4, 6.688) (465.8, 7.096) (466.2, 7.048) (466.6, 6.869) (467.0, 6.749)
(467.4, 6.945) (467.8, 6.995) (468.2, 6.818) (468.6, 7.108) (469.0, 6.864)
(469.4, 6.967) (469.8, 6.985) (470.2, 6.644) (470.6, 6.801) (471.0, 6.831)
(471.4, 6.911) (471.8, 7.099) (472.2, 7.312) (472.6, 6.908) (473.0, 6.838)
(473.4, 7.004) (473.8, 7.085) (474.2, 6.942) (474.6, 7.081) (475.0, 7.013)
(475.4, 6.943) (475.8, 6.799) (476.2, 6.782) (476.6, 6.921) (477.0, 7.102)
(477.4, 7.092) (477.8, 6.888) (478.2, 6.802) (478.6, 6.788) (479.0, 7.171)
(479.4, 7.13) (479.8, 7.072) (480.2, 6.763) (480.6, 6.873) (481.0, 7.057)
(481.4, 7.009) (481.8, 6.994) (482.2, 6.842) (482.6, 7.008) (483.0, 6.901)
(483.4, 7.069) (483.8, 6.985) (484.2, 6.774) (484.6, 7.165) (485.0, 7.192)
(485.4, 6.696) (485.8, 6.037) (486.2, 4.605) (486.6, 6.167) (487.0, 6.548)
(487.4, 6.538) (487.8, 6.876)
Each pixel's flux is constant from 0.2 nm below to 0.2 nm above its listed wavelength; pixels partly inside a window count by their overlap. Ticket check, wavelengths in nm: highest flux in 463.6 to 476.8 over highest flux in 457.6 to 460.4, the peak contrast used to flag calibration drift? 1.04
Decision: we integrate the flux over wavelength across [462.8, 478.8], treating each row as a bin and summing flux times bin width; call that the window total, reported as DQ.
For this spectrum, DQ 111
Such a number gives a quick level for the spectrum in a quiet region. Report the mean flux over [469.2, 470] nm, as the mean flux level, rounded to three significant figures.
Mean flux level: 6.98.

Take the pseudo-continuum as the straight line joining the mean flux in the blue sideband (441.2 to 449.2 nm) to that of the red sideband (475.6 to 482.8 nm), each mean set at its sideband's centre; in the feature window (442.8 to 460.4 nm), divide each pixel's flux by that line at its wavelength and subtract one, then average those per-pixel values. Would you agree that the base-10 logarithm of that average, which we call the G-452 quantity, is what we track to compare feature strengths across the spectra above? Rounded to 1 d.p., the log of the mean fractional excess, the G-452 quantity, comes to -2.1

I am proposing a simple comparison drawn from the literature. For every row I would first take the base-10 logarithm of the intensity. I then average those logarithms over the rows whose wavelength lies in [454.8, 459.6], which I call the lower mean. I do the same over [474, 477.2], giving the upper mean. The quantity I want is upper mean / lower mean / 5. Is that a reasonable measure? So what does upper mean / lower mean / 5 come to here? 0.203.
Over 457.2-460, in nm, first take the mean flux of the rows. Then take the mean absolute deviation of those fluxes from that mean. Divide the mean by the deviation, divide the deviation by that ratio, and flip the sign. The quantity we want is -0.0026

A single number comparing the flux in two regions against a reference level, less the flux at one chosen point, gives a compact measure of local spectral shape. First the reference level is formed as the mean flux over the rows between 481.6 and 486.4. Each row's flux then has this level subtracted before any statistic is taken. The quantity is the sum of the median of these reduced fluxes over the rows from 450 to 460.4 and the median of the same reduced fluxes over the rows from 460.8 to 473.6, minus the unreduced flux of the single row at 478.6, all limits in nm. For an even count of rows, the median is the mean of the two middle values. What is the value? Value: -6.5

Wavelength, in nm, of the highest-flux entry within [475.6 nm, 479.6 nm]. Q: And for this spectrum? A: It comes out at 479.0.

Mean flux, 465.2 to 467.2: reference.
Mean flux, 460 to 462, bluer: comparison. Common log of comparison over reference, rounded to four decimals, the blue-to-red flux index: 0.0060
